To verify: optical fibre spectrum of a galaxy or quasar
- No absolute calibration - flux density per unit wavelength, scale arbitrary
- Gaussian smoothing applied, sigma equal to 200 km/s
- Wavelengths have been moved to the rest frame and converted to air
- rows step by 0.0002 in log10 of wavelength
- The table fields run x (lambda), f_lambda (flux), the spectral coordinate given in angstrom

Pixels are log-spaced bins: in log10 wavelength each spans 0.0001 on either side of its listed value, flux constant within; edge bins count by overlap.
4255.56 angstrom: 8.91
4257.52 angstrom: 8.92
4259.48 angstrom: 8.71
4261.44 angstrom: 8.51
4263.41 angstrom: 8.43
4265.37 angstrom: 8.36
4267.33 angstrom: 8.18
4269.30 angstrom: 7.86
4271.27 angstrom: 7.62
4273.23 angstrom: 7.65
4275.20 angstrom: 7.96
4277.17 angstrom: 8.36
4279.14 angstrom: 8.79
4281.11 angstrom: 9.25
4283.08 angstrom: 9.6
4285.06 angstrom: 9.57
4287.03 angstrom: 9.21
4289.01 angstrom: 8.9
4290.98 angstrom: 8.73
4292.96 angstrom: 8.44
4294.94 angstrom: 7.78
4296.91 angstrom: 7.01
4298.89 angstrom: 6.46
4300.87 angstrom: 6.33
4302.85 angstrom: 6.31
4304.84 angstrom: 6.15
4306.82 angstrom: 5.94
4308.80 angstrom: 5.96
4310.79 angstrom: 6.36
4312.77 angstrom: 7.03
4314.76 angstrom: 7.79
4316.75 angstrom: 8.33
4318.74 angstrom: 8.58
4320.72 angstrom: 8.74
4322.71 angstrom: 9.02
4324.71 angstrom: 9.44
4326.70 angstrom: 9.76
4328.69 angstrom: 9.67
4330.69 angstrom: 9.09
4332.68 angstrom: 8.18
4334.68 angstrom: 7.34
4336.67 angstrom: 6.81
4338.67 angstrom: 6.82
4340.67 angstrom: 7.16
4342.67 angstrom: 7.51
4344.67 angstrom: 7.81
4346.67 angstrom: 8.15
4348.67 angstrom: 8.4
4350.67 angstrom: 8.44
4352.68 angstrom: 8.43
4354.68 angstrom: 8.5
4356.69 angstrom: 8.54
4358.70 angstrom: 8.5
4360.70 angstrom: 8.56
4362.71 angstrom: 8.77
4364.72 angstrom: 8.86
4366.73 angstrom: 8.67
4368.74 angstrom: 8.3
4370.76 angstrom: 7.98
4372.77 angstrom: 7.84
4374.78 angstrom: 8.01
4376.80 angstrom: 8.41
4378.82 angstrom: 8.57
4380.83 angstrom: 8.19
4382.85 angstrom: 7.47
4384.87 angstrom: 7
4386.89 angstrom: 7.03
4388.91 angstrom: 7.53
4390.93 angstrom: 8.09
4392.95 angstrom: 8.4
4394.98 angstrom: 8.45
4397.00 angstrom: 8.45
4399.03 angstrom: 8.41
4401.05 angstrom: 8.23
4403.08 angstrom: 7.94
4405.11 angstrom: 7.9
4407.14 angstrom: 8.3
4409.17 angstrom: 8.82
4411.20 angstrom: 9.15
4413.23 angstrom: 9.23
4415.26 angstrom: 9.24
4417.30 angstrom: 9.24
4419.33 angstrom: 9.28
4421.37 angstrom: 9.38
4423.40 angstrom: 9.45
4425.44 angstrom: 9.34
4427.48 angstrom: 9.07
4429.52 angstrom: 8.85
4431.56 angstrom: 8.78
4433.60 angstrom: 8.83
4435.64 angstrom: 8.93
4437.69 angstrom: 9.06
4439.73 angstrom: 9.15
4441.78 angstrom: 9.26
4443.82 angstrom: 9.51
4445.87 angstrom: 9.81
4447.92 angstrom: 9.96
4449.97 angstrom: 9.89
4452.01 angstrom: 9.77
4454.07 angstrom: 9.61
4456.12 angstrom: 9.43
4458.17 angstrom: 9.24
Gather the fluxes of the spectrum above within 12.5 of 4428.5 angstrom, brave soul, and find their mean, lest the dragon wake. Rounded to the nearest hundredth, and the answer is 9.11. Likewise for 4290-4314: 6.88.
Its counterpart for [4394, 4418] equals 8.61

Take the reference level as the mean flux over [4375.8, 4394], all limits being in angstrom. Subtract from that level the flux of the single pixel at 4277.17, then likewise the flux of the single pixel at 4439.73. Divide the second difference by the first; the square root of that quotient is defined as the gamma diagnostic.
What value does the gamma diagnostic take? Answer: 1.60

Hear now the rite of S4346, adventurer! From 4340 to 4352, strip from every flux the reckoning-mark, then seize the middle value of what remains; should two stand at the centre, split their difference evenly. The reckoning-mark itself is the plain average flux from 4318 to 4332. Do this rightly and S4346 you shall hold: -1.2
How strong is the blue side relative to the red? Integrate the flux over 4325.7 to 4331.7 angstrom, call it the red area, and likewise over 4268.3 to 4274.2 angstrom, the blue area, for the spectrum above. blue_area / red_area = 0.80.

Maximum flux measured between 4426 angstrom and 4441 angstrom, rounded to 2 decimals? 9.15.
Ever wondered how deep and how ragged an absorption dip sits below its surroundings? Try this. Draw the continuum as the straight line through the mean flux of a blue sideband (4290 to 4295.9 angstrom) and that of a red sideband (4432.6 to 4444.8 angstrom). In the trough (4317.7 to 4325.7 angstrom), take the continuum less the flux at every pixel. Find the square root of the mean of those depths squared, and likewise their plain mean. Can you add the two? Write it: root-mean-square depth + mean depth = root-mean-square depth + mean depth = 0.10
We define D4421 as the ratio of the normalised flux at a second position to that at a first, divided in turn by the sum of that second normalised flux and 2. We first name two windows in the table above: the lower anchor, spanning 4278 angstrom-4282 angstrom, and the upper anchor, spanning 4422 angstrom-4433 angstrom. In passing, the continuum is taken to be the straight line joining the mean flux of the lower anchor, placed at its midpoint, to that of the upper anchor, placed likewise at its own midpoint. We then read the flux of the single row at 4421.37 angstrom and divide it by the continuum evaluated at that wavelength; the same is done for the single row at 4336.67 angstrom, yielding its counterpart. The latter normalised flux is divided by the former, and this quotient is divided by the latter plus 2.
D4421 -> 0.265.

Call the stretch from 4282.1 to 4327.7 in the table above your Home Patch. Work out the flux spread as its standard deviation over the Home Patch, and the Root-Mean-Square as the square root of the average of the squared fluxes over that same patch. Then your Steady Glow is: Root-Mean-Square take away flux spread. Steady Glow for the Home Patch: 6.7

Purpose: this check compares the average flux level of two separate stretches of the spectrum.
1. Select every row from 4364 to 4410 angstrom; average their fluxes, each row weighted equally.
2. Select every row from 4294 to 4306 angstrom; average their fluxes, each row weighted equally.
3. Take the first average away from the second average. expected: -1.5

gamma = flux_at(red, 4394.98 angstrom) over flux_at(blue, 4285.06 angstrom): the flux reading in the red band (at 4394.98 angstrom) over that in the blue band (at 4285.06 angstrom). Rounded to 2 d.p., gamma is 0.88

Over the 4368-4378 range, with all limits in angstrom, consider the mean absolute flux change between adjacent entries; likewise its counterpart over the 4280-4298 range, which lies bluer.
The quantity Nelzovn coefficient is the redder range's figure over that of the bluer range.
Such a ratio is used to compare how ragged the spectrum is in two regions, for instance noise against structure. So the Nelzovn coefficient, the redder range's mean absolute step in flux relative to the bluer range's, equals 0.70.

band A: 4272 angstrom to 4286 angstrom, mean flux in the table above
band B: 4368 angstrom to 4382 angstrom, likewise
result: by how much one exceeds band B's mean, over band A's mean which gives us -0.82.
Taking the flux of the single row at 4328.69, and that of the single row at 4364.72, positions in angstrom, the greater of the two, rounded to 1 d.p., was 9.7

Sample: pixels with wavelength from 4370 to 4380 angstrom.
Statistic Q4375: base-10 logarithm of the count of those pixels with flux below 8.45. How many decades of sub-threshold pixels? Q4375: 0.60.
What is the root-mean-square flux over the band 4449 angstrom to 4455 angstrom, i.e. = 9.8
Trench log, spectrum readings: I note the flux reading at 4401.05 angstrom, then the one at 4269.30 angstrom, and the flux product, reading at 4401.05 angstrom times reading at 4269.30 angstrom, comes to 64.7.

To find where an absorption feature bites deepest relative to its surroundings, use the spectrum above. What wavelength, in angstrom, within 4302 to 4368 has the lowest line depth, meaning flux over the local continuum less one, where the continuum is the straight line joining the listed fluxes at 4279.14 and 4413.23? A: 4306.82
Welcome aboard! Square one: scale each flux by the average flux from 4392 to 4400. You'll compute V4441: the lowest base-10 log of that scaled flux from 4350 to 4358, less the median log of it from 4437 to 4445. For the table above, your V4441 -0.04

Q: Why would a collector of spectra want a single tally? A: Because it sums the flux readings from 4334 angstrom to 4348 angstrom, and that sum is 51.6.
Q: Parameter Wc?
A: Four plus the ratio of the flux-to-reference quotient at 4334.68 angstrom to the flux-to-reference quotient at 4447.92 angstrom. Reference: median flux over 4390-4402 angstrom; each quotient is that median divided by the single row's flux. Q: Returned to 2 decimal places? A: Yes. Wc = 5.36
